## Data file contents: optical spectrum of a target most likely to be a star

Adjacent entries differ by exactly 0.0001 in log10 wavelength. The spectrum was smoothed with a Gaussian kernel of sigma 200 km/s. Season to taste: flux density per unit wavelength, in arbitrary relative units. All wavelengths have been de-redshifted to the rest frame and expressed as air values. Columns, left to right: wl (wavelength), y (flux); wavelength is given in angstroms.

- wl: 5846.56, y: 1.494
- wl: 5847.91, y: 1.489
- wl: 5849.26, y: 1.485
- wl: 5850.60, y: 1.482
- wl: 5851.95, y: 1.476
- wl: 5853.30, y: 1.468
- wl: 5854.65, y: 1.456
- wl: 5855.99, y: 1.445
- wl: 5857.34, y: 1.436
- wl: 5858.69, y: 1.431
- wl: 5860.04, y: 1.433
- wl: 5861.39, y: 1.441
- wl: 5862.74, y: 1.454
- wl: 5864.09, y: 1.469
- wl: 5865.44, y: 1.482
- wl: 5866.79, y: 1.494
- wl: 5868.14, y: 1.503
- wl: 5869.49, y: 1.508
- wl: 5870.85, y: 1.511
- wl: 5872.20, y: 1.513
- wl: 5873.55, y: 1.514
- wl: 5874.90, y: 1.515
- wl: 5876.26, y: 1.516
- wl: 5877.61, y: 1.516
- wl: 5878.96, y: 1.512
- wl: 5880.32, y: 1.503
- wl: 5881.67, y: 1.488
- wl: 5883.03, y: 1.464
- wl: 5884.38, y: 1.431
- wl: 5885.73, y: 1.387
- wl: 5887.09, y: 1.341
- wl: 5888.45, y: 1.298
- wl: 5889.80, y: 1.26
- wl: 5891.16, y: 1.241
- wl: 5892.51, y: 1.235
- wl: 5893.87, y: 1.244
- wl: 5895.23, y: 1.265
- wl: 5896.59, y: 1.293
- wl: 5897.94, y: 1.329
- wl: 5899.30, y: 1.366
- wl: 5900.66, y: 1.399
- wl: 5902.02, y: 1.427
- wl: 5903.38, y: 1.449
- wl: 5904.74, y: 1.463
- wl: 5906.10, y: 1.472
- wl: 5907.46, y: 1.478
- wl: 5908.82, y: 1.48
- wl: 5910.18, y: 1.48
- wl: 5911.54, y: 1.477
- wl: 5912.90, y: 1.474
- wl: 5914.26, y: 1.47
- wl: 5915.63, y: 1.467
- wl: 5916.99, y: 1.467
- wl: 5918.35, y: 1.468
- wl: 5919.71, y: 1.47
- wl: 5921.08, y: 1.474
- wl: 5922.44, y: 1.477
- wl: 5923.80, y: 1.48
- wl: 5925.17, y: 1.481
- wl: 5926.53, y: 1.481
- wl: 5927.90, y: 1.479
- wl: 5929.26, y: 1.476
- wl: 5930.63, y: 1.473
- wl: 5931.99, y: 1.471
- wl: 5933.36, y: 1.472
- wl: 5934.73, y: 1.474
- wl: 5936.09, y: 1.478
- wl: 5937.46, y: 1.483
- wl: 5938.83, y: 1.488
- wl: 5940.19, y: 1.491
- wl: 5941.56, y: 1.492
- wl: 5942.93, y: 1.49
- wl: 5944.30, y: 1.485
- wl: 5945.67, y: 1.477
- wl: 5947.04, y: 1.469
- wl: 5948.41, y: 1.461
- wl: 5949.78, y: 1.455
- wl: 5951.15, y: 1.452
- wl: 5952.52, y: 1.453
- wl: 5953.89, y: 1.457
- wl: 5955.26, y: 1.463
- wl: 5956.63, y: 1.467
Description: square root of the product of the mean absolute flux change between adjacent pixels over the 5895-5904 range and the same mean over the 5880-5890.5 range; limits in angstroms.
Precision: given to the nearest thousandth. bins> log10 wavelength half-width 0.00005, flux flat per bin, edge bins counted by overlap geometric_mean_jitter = 0.033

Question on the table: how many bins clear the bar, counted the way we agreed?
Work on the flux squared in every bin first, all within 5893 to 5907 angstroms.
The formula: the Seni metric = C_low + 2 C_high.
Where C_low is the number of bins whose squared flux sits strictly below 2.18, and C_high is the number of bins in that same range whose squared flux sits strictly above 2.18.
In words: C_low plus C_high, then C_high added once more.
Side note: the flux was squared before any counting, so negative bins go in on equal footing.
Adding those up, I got 10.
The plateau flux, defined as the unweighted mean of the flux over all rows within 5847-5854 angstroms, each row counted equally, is 1.48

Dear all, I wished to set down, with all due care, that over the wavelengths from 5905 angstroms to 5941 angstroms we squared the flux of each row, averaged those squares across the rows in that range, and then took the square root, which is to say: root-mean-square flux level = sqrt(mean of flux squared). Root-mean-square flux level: 1.476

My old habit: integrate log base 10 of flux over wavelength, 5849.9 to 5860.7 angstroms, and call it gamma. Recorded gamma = 1.8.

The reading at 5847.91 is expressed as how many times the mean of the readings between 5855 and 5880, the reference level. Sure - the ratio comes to 1.00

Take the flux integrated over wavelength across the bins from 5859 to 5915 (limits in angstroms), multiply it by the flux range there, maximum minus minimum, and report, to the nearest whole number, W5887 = 22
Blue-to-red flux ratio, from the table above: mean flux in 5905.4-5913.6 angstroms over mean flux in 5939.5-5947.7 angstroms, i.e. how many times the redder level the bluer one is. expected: 1.00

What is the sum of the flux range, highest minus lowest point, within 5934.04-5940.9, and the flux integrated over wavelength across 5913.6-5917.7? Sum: 6.0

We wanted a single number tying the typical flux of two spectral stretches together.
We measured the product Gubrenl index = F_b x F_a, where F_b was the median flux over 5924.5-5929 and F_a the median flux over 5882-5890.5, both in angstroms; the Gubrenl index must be 2.02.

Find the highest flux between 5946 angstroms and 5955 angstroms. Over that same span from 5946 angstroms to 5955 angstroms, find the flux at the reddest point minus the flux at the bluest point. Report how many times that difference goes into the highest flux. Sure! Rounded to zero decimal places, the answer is -122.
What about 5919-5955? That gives -115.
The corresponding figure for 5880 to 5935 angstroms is -52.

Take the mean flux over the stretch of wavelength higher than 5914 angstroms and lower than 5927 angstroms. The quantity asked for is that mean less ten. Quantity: -8.53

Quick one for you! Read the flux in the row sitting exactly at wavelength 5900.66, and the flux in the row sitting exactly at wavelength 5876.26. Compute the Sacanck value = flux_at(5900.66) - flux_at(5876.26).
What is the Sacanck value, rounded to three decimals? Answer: -0.117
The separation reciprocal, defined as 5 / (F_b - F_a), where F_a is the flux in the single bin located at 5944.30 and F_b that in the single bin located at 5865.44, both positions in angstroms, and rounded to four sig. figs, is -1667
